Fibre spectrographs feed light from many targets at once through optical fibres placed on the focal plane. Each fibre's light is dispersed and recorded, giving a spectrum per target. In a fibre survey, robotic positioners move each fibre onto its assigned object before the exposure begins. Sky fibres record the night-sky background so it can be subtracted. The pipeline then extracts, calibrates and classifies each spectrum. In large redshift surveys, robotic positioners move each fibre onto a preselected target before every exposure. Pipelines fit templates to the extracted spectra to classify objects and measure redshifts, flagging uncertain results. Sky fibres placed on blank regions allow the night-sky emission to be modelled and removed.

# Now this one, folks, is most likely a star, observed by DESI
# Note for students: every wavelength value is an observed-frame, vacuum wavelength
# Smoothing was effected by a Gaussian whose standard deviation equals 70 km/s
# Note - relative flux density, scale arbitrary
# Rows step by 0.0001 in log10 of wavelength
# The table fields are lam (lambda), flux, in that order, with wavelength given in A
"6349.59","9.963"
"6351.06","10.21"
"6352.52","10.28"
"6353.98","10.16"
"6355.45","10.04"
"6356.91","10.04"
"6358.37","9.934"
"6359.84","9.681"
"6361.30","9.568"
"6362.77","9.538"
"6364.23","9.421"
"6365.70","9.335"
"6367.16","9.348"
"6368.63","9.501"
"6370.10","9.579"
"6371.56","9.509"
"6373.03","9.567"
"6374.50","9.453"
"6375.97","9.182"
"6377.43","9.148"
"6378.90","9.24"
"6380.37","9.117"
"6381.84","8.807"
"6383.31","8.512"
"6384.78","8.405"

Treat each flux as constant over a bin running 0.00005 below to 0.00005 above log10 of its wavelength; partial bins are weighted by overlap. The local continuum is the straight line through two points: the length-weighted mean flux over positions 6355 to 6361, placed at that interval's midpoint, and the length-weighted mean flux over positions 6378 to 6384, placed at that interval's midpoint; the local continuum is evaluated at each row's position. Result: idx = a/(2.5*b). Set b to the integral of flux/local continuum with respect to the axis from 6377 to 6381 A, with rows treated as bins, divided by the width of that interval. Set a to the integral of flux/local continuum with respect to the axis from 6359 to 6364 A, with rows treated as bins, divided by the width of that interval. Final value 0.386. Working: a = 0.98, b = 1.02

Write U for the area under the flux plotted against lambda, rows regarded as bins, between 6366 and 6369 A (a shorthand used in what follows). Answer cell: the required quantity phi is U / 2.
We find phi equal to 14.1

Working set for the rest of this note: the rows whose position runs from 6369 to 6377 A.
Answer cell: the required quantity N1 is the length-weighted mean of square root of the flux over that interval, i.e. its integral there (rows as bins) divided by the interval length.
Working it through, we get 3.08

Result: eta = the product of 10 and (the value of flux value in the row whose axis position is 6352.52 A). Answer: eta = 103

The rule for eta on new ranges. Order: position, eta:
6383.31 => 85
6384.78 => 84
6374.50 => 95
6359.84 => 97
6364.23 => 94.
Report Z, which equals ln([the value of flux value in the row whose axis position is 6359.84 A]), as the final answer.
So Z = 2.27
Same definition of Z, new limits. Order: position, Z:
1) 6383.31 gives 2.14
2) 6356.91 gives 2.31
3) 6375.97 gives 2.22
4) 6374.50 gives 2.25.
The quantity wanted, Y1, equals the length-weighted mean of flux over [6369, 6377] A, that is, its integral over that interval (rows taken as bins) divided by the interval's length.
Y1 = 9.45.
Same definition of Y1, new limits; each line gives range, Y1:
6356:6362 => 9.82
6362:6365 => 9.47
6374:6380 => 9.25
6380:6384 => 8.79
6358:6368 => 9.53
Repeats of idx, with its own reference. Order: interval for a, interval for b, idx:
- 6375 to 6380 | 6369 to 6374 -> 0.397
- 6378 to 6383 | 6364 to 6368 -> 0.412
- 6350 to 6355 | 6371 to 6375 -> 0.391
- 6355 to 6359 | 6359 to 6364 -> 0.410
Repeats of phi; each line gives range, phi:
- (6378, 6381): 13.8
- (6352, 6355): 15.3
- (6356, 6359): 15.0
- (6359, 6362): 14.4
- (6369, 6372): 14.3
